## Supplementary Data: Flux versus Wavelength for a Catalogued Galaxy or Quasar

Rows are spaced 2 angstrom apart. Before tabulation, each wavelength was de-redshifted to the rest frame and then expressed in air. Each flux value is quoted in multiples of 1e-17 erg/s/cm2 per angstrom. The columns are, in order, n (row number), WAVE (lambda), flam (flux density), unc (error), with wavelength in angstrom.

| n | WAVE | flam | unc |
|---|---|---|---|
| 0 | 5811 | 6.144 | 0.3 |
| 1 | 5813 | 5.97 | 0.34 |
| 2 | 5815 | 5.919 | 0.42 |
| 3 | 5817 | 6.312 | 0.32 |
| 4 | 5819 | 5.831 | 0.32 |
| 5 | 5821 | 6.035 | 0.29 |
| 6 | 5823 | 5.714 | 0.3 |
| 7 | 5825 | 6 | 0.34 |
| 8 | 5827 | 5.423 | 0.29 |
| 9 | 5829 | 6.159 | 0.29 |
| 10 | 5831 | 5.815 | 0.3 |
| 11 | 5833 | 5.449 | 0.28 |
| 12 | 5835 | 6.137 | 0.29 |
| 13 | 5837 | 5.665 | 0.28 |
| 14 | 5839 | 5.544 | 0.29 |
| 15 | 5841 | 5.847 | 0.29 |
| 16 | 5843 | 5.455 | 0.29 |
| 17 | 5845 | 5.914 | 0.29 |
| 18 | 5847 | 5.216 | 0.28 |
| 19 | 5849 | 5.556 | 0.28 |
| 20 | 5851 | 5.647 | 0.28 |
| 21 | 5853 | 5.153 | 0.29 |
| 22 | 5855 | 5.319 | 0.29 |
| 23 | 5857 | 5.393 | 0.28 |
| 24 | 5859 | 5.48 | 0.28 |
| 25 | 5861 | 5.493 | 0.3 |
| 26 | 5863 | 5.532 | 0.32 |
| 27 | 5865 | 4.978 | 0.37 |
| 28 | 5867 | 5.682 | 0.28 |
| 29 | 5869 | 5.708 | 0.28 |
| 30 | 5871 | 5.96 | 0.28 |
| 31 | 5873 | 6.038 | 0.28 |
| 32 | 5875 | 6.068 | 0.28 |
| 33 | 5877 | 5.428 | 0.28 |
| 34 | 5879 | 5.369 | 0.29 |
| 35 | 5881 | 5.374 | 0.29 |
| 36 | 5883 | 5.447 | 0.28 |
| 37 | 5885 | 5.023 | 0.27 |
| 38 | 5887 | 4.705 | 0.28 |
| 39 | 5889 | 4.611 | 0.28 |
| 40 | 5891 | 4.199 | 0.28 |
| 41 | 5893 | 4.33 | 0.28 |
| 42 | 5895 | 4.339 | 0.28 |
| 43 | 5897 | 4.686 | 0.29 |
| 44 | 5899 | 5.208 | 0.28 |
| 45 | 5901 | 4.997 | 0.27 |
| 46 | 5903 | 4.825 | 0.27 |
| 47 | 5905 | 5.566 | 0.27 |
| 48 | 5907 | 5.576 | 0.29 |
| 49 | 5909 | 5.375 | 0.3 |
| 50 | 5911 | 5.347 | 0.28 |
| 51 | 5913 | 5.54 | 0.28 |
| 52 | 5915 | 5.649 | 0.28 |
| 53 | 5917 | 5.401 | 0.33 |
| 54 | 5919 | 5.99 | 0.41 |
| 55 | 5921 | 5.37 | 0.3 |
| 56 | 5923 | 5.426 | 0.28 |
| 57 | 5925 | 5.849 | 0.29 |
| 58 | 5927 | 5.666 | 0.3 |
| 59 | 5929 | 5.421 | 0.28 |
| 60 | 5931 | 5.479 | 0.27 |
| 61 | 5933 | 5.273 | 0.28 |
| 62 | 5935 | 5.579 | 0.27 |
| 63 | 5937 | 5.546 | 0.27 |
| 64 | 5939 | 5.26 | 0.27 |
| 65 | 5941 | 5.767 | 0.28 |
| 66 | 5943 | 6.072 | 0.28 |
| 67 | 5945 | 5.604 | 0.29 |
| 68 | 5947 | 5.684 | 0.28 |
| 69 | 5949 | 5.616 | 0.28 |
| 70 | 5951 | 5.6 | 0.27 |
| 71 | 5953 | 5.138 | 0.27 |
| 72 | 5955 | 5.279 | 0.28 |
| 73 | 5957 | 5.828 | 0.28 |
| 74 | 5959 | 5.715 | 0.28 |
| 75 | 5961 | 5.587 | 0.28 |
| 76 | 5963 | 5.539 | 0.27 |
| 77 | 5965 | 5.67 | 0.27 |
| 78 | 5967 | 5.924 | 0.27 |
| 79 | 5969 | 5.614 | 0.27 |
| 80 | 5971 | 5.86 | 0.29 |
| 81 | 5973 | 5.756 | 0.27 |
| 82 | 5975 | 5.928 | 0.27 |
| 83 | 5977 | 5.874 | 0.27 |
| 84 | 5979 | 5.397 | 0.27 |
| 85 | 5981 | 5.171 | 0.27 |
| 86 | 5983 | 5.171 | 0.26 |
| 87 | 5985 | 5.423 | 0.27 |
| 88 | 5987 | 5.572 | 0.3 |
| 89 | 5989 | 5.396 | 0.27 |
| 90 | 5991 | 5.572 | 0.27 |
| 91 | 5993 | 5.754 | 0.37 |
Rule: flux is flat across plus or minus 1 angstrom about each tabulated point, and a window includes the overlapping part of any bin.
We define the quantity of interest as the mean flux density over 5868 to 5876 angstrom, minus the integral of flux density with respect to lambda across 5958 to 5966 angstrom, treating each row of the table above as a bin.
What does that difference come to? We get -39.1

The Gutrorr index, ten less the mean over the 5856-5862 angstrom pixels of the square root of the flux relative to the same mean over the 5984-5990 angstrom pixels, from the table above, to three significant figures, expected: 9.00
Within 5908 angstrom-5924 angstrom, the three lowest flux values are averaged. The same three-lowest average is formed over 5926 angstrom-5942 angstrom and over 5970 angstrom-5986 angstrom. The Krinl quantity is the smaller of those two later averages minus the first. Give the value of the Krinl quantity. -0.1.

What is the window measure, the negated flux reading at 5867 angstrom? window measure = -5.68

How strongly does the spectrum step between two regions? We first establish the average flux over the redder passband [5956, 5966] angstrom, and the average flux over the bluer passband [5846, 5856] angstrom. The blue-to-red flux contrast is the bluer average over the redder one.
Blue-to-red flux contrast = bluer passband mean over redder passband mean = 0.95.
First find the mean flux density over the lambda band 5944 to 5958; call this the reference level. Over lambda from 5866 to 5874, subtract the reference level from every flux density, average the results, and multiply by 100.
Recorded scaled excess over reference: 31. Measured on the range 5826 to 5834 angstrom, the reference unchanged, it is 18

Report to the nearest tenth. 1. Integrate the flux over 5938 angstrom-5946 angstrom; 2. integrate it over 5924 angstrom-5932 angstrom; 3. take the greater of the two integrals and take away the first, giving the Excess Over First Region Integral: 0.0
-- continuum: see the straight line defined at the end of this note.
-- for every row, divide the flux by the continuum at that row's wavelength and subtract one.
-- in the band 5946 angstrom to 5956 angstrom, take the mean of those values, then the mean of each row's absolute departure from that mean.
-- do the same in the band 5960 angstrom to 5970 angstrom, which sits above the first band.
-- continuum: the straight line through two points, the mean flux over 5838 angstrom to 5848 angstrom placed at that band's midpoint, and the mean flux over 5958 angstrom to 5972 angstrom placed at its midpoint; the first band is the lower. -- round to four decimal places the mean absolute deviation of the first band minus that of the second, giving 0.0180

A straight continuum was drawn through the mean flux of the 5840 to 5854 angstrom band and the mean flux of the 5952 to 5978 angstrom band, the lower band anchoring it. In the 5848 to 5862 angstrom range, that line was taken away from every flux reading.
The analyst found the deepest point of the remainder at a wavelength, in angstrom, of 5853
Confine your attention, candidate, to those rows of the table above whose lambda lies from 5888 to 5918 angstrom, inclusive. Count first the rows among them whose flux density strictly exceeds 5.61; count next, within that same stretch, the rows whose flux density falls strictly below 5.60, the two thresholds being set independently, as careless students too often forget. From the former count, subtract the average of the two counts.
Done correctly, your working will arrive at -6.5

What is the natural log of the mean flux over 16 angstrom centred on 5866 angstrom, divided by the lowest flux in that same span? 0.119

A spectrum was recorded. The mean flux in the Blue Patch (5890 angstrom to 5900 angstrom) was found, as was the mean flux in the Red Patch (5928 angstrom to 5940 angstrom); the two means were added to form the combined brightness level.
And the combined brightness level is 9.98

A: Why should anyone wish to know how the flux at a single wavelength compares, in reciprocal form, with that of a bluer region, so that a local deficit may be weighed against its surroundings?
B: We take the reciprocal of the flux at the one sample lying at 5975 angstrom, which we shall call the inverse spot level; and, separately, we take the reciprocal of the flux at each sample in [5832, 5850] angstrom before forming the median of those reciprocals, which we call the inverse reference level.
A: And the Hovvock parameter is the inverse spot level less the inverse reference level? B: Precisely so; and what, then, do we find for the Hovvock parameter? -0.011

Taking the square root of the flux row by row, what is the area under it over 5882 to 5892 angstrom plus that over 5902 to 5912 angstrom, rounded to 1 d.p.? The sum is 45.0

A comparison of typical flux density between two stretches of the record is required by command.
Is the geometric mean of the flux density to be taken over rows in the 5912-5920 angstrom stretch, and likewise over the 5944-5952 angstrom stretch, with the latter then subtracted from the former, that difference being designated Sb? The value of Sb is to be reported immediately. 0.01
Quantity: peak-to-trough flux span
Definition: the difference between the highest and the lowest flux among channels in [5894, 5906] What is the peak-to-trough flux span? 1.2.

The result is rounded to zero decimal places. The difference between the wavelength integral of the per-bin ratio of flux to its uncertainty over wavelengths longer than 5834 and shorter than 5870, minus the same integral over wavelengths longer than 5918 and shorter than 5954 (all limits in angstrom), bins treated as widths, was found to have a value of -17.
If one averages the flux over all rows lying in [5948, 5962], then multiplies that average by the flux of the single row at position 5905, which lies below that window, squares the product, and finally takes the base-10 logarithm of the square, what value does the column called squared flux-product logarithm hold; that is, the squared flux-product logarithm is 2.98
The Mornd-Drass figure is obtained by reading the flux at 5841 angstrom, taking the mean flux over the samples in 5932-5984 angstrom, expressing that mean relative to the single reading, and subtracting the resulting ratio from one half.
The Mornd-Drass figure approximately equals -0.46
